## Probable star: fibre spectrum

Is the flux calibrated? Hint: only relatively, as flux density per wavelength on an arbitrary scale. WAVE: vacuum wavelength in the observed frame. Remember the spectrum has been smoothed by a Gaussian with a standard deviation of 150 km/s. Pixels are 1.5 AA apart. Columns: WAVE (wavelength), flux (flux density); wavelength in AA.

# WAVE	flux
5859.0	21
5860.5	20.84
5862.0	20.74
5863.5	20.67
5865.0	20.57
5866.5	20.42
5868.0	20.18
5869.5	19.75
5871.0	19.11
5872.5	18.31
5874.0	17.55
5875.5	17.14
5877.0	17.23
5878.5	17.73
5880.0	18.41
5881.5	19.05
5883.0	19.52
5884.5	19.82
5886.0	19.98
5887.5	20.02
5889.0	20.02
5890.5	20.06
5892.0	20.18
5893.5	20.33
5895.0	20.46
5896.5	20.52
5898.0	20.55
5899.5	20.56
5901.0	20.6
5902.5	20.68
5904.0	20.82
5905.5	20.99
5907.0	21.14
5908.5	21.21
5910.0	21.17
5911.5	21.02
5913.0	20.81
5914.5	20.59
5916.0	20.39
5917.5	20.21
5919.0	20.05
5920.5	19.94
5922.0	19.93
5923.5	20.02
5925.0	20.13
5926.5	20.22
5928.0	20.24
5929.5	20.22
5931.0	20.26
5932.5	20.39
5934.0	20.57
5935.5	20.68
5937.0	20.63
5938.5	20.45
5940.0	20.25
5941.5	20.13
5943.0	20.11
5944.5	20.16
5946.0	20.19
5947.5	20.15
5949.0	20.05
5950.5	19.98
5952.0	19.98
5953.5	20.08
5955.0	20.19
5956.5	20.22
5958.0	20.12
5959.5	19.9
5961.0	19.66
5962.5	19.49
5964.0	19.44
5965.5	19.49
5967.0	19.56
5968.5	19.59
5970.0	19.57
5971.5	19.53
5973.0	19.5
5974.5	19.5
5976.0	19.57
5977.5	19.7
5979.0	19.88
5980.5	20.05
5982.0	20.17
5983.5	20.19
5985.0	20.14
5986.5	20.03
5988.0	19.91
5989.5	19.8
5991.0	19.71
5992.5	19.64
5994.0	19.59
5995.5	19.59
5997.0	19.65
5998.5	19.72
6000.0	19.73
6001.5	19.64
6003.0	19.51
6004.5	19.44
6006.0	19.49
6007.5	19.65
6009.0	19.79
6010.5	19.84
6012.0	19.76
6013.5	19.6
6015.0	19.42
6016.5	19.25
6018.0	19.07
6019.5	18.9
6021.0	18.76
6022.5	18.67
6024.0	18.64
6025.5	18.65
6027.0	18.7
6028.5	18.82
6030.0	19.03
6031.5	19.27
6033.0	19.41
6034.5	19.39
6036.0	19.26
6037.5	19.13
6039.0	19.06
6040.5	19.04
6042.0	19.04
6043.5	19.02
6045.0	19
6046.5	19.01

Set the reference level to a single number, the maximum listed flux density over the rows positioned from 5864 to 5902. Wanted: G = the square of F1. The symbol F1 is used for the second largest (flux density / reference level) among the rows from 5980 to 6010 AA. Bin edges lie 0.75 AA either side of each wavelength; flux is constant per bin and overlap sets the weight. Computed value 0.96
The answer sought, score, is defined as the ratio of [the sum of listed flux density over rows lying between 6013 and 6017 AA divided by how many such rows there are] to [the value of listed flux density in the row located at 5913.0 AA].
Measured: 0.93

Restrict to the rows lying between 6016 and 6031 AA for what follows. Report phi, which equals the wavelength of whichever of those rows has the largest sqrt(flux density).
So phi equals 6016.5 AA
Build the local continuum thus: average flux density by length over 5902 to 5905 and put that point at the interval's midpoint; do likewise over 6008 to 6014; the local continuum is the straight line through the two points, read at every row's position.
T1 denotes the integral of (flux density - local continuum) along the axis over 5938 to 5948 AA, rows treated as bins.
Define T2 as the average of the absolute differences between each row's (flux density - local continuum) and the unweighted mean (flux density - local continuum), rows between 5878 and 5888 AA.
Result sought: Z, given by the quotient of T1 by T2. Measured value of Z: -3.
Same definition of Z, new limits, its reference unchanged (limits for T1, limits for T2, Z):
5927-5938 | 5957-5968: -5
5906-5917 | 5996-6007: 28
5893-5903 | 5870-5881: -5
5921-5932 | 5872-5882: -8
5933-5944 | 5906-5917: -2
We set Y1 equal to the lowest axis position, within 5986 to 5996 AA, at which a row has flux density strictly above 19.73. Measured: 5986.5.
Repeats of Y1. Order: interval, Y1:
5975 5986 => 5979.0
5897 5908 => 5898.0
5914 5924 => 5914.5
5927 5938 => 5928.0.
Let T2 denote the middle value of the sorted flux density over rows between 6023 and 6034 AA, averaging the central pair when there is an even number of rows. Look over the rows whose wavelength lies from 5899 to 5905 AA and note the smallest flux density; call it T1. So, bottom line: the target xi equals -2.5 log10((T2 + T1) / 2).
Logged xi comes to -3.24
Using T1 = 20.56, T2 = 18.8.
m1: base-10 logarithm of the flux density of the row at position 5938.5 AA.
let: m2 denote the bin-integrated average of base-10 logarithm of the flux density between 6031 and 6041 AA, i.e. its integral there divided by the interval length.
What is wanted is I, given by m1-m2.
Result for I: 0.027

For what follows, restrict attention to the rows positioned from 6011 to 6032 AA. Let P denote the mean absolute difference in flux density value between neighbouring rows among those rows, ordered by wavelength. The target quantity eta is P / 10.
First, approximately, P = 0.13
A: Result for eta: 0.0135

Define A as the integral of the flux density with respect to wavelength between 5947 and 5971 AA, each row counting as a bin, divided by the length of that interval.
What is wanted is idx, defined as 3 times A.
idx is 59.5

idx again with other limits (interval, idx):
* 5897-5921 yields 62.0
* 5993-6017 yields 58.8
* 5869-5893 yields 57.0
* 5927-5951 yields 60.8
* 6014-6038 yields 57.1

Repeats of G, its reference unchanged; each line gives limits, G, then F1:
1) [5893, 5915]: 1.06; 1.03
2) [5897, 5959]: 1.06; 1.03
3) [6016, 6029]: 0.86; 0.93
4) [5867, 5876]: 0.92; 0.96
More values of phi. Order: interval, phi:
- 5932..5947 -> 5935.5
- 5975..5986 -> 5983.5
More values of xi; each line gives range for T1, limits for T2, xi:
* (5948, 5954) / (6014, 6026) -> -3.22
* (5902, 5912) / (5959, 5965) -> -3.26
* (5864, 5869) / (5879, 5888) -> -3.25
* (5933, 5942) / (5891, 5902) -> -3.27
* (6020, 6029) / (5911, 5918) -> -3.23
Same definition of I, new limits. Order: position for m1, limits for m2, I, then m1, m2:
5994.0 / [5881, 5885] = 0.003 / 1.29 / 1.29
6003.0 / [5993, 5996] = -0.002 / 1.29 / 1.29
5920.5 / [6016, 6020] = 0.019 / 1.30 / 1.28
